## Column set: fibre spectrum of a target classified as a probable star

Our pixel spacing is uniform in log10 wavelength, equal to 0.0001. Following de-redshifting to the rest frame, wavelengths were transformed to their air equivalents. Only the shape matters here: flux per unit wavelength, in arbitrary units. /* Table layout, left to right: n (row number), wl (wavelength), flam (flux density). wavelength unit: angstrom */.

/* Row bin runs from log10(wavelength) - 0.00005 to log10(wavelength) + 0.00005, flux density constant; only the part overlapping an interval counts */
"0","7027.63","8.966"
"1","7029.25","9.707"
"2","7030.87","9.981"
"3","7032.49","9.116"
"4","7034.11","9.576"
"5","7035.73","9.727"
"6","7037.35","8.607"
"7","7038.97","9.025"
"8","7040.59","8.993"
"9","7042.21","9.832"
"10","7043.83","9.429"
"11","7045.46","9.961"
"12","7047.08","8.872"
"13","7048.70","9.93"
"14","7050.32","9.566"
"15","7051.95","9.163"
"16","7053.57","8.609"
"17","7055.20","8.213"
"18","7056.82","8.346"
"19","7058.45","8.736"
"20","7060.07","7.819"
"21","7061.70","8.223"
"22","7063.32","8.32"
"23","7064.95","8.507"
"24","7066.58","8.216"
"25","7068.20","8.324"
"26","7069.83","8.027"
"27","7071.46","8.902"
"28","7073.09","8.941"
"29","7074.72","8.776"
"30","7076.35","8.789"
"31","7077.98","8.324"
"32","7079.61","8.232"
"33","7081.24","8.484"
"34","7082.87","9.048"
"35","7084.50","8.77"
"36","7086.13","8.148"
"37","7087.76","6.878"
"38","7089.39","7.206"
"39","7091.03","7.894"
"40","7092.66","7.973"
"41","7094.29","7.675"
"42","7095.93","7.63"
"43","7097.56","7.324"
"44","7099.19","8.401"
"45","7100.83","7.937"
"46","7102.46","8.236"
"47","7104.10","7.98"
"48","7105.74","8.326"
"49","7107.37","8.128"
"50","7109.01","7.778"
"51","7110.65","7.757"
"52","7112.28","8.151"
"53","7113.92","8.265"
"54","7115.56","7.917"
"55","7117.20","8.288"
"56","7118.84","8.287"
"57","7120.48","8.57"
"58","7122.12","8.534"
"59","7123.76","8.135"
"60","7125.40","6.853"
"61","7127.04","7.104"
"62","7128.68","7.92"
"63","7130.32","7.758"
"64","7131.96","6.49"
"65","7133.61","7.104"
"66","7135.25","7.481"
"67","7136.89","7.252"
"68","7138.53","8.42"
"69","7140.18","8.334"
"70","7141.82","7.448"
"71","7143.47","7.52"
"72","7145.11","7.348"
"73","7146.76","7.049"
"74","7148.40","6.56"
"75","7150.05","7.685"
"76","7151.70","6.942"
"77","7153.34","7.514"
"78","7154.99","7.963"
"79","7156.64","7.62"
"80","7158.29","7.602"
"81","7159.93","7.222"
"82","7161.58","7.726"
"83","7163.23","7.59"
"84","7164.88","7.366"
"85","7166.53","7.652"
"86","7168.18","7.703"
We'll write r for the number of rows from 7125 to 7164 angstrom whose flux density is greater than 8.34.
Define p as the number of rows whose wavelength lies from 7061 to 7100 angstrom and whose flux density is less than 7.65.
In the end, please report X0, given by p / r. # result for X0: 4.0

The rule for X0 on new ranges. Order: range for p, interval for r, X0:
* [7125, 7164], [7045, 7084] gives 1.1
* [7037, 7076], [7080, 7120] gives 0.0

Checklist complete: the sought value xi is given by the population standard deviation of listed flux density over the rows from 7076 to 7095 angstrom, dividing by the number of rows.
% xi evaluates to 0.62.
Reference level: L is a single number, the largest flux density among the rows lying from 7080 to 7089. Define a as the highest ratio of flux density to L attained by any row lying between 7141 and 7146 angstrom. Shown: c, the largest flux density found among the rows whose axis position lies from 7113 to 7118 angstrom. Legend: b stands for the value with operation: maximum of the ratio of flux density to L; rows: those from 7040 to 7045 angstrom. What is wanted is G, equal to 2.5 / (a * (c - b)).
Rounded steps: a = 0.83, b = 1.09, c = 8.288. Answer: 0.418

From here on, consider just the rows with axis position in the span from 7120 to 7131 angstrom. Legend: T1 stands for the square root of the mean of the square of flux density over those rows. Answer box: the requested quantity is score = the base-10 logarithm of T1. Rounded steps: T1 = 7.86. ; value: 0.896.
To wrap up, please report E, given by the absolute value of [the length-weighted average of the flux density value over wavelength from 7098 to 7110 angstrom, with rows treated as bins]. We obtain 8.1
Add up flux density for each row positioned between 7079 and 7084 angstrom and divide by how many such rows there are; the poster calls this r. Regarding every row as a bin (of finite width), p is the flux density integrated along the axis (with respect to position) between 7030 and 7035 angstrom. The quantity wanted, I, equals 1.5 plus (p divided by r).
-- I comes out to 7.1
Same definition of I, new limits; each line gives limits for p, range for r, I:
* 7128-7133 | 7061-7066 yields 5.9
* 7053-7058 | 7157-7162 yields 7.1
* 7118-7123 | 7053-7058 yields 6.5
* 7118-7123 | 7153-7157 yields 7.0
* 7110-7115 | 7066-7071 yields 6.4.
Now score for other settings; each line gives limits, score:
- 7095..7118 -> 0.904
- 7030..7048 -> 0.972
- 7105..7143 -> 0.895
